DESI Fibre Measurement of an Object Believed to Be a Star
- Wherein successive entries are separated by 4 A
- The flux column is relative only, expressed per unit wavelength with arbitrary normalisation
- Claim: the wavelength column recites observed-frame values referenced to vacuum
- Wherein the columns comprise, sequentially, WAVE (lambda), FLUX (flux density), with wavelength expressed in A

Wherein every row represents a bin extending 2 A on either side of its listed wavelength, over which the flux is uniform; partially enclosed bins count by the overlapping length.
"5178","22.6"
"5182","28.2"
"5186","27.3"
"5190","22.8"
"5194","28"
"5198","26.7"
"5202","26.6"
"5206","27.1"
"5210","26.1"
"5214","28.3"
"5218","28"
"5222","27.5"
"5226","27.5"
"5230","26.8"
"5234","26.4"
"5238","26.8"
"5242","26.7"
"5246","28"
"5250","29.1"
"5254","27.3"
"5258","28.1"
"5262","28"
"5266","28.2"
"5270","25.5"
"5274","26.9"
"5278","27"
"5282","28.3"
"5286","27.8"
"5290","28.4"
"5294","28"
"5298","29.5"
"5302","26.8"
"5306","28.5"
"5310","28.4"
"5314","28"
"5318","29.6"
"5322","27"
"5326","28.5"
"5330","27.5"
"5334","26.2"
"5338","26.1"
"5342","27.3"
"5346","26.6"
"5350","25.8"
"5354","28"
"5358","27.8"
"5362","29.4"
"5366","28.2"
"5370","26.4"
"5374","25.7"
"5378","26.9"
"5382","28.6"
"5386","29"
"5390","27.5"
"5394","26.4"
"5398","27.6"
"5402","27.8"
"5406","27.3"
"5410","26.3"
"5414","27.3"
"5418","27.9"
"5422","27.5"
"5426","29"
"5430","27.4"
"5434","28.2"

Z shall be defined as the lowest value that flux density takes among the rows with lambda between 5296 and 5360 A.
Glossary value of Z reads 25.8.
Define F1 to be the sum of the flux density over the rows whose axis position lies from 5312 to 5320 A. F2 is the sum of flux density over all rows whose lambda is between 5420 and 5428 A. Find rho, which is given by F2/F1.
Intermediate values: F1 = 58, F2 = 56.5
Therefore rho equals 0.98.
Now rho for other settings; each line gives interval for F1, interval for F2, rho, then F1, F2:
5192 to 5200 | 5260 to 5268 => 1.03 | 55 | 56.2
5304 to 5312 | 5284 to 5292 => 0.99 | 57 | 56.2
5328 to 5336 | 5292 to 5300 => 1.07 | 54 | 57.5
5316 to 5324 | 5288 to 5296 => 1.00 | 57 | 56.4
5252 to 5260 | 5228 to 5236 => 0.96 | 55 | 53.2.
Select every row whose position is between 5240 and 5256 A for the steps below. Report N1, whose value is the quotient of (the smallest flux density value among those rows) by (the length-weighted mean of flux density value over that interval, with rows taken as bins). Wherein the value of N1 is 0.961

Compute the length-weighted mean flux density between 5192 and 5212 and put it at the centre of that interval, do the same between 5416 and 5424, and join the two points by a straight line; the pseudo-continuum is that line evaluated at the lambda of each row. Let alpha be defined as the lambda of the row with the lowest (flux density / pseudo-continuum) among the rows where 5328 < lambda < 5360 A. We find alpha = 5350 A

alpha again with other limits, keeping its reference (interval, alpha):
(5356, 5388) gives 5374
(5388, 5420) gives 5410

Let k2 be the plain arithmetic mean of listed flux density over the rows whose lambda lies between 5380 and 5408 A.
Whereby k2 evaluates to 27.7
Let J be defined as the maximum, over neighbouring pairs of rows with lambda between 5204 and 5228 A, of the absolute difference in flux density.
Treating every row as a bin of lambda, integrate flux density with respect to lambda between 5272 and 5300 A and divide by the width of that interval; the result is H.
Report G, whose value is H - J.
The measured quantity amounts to 25.8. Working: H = 28.0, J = 2.2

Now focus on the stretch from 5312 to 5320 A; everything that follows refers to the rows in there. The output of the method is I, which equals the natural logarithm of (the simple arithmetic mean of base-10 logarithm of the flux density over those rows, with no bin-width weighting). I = 0.378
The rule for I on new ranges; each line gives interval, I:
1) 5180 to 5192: 0.347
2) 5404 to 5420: 0.361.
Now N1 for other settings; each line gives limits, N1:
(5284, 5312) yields 0.950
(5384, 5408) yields 0.957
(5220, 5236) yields 0.976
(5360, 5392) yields 0.927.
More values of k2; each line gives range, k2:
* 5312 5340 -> 27.6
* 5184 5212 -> 26.4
